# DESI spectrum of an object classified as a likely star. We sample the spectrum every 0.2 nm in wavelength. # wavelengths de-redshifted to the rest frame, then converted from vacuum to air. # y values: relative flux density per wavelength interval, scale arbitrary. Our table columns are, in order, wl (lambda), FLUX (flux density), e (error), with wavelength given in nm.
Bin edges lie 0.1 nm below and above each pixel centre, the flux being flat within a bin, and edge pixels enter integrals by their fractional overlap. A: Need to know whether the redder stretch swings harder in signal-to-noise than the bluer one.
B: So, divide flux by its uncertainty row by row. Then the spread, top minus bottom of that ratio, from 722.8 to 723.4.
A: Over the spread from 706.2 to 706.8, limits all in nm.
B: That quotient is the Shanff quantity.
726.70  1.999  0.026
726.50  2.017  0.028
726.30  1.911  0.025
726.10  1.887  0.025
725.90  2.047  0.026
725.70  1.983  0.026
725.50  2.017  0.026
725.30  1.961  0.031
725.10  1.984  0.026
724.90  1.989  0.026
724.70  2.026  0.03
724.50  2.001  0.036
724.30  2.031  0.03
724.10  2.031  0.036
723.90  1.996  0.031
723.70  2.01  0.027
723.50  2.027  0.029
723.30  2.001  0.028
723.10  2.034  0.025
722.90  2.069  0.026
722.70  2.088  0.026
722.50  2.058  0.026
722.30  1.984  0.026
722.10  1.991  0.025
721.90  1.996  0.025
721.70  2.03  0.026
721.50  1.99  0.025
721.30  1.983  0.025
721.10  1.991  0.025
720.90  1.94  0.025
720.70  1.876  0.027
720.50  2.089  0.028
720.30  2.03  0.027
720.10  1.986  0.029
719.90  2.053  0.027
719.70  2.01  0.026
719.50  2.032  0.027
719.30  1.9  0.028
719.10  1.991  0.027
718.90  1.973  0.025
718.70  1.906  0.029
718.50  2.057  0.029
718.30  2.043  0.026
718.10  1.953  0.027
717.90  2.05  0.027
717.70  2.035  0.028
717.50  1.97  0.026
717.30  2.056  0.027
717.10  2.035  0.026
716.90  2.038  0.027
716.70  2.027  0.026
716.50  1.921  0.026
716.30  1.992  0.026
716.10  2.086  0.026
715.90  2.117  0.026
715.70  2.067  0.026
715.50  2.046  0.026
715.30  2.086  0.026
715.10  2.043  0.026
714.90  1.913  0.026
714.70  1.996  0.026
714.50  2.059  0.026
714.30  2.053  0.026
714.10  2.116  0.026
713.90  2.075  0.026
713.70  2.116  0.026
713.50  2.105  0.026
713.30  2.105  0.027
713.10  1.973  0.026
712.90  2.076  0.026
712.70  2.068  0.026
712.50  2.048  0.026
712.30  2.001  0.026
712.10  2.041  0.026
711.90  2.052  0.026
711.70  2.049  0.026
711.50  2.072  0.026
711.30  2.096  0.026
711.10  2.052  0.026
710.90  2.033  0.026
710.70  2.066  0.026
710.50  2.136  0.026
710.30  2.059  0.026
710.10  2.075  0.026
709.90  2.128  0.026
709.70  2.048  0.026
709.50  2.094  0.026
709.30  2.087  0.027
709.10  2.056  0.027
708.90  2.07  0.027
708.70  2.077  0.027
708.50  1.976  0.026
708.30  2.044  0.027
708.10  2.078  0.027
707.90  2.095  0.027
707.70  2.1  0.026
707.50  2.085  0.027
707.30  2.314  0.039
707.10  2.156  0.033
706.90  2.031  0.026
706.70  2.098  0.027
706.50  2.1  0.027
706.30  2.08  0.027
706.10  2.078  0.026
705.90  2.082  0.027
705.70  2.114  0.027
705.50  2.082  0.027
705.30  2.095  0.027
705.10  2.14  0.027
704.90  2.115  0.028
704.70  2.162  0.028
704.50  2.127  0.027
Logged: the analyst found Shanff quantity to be 13.4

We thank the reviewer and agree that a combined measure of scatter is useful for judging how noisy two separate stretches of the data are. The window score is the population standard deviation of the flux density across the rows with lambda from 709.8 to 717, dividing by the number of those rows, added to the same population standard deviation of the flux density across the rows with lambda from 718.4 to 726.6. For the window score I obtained 0.100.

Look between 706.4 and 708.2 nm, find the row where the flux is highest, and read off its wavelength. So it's 707.30 nm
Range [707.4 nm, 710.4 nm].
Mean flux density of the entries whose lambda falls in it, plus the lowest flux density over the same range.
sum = 4.05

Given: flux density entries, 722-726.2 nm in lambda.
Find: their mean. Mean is 2.01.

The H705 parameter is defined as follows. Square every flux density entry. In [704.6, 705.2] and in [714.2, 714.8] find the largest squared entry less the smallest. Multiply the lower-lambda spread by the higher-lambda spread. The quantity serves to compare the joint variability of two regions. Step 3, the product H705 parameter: 0.05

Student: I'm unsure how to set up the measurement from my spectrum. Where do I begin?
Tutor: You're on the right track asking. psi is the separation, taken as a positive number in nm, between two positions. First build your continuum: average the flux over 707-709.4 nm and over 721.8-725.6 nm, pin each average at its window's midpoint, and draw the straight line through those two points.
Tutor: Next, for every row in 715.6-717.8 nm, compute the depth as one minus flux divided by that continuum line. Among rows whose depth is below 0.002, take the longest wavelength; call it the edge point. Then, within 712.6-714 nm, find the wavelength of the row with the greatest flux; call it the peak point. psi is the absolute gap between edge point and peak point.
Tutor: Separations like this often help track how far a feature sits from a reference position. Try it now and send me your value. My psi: 3.60 nm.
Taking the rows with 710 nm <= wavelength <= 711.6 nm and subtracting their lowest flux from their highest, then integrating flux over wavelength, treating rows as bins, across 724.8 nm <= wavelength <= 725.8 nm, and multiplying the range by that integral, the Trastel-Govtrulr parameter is 0.20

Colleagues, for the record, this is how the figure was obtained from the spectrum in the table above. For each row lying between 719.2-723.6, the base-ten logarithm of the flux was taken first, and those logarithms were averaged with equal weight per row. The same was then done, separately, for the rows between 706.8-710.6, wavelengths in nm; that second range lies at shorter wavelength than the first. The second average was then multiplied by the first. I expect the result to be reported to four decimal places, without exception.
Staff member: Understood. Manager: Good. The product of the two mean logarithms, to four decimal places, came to 0.0968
